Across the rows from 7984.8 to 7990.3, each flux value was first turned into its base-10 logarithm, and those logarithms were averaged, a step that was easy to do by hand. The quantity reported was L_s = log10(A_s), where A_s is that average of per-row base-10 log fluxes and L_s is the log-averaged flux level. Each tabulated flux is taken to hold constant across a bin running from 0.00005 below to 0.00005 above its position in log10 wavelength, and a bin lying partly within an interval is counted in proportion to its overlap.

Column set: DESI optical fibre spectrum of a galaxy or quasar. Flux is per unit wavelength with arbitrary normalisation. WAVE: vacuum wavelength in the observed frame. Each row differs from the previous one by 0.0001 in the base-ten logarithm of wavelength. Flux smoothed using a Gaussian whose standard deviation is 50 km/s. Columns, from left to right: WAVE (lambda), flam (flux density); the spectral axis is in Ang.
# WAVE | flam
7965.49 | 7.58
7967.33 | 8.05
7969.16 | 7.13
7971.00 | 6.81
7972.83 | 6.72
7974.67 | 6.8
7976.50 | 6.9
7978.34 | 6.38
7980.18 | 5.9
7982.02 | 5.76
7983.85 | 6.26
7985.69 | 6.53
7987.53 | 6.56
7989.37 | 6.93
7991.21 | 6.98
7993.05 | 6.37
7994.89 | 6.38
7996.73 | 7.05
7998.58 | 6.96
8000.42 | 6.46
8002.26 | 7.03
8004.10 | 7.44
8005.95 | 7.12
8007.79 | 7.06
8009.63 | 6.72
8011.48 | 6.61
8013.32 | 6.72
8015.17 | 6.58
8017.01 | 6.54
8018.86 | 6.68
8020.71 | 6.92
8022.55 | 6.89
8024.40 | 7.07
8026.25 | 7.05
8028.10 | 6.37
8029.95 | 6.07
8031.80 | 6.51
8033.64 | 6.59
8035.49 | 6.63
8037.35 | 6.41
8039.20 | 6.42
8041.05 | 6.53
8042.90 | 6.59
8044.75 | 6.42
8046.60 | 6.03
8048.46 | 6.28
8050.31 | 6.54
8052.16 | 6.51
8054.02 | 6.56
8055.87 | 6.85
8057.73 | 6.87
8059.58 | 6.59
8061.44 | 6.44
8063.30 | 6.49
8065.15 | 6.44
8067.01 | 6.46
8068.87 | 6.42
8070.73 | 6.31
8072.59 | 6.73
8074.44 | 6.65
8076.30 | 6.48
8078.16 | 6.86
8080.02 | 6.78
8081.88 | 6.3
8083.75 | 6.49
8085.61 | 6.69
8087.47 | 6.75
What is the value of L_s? -0.084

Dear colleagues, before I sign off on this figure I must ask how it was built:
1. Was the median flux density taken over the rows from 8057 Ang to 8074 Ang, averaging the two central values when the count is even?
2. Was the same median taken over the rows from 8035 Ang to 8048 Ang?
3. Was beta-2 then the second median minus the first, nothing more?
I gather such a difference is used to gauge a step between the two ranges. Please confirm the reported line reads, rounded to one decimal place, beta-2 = 0.0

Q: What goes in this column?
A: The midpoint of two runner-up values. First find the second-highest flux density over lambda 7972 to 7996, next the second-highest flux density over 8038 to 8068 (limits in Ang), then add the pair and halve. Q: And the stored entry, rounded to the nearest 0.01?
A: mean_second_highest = 6.89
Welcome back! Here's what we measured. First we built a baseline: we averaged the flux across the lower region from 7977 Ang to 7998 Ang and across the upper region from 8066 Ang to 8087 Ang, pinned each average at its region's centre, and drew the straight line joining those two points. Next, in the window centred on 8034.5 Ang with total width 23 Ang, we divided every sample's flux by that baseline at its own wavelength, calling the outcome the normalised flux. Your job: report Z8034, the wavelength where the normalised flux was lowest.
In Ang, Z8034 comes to 8029.95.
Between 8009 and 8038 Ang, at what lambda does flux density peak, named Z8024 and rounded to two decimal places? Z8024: 8024.40 Ang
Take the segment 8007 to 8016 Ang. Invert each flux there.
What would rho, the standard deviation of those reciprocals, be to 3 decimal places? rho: 0.004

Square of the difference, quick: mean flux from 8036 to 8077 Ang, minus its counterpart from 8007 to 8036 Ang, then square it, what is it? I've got 0.035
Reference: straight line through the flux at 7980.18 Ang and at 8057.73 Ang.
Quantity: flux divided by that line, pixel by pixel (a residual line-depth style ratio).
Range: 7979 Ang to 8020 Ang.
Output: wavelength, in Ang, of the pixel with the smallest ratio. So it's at 7982.02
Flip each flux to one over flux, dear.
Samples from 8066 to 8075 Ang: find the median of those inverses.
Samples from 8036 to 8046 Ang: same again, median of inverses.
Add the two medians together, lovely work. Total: 0.311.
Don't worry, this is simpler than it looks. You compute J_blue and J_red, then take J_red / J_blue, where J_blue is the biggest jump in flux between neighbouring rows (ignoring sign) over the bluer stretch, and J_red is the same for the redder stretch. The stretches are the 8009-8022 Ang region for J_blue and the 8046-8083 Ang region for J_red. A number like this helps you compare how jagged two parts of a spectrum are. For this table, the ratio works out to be 2.0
